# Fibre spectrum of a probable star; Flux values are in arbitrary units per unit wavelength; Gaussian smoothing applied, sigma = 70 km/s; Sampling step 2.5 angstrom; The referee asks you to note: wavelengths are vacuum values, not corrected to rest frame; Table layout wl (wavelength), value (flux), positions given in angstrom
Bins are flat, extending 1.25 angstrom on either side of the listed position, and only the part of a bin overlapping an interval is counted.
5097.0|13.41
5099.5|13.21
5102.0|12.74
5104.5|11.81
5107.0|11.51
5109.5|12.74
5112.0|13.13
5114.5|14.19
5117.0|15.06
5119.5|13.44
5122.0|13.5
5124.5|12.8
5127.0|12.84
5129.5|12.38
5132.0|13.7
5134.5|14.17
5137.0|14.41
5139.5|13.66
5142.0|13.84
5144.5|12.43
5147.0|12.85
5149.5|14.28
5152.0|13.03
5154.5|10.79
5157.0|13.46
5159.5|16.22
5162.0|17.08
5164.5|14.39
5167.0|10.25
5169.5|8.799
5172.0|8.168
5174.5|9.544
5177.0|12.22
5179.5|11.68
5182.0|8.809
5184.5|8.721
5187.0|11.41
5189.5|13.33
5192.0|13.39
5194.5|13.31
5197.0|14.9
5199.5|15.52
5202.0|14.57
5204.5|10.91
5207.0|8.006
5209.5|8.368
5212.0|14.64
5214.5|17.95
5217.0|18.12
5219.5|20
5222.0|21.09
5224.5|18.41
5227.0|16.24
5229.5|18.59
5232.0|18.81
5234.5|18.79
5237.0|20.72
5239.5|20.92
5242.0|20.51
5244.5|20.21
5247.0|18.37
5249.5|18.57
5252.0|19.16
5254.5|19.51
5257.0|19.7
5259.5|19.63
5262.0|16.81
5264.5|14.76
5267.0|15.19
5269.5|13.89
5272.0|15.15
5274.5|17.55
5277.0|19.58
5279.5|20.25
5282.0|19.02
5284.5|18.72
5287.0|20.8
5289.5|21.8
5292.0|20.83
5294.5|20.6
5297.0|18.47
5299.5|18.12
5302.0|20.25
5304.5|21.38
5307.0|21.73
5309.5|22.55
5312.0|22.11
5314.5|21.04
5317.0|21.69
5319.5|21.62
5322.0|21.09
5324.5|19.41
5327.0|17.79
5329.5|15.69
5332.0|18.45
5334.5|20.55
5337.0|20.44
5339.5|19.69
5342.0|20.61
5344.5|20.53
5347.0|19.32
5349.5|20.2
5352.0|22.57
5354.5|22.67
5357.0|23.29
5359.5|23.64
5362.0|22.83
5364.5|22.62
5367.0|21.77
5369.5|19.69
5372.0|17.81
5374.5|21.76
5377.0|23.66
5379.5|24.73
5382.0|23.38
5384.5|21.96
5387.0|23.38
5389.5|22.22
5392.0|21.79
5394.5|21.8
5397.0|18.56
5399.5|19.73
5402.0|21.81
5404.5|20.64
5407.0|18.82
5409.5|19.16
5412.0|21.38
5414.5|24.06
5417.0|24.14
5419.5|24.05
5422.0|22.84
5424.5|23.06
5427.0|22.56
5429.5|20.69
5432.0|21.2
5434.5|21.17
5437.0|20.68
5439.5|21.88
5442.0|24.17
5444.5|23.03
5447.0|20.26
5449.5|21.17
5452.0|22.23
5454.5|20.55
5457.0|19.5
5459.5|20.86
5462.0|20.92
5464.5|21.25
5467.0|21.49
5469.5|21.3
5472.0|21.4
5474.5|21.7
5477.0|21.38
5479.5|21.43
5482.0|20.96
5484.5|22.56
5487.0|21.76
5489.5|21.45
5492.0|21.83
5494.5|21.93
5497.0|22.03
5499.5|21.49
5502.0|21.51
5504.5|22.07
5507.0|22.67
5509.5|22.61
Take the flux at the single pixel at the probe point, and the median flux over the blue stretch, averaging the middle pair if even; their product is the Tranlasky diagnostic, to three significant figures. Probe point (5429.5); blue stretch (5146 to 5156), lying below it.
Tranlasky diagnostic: 268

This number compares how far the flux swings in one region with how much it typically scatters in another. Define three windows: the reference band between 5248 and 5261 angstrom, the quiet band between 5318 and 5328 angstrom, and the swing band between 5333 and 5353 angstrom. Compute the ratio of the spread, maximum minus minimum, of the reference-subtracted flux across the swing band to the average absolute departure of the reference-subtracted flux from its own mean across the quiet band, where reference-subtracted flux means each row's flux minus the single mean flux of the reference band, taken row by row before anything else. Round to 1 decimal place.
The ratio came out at 2.4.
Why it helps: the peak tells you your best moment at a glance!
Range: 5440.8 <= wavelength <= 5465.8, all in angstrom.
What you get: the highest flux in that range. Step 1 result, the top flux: 24.17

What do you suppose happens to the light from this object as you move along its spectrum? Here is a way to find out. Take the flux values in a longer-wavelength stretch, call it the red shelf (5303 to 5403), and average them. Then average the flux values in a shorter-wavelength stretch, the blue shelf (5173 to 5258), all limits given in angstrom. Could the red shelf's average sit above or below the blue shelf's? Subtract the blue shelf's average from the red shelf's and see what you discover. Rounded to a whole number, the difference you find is 5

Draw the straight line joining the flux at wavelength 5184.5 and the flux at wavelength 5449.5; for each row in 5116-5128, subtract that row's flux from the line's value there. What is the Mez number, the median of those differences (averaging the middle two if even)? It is -8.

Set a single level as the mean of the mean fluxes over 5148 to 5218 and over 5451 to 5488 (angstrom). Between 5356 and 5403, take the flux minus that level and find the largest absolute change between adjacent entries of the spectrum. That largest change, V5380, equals 3.95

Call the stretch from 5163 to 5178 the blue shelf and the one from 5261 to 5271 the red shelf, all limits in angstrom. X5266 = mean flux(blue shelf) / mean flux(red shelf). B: 0.70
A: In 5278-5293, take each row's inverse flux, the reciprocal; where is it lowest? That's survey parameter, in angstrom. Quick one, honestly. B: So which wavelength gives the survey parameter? 5289.5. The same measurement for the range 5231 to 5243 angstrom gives 5239.5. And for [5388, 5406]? 5389.5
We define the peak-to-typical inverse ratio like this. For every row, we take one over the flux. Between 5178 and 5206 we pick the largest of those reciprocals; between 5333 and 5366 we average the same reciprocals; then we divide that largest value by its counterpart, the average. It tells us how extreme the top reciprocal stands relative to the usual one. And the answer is 2.45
